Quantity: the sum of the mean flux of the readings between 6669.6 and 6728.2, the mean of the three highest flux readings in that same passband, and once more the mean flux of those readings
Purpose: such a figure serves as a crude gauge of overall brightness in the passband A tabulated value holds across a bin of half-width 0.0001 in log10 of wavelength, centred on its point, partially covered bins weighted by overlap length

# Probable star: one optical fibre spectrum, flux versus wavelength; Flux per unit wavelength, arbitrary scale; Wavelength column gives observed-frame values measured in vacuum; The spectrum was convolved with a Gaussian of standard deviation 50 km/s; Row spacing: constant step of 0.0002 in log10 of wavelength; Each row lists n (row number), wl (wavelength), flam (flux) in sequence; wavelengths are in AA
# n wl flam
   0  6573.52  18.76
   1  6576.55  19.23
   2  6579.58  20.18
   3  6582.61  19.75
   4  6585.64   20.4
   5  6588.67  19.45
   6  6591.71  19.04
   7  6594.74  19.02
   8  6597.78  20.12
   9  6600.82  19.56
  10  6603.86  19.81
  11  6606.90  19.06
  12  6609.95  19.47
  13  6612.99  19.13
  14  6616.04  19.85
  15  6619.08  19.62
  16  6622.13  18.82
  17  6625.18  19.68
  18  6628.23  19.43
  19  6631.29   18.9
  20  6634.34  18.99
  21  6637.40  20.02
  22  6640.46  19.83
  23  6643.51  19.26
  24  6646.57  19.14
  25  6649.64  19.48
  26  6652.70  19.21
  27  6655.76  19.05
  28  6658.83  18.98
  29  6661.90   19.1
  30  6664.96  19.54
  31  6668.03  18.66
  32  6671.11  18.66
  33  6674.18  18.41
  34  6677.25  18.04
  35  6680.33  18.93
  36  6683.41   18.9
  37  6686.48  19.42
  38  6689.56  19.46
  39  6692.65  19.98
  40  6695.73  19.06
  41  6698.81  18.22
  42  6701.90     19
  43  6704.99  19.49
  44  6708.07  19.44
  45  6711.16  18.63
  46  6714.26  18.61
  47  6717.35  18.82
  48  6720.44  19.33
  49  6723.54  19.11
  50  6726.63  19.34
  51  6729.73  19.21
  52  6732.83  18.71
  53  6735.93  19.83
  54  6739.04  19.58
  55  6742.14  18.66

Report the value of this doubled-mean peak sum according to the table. 57.6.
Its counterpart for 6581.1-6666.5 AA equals 59.0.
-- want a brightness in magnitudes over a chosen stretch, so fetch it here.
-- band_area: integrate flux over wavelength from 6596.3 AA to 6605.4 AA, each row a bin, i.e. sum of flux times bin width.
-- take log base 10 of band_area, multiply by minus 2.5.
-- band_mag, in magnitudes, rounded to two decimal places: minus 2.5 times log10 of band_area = -5.64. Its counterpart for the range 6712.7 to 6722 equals -5.61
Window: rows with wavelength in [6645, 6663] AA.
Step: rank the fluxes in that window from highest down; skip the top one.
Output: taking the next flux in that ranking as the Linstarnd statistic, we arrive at 19.21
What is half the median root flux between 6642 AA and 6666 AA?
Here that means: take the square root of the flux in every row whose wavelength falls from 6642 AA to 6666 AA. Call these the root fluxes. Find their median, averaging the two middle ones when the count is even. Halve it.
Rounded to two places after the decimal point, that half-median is 2.19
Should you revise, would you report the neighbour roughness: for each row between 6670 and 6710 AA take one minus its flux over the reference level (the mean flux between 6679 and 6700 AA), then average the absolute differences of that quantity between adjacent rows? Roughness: 0.025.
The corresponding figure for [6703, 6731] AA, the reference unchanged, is 0.014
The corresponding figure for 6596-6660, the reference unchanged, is 0.022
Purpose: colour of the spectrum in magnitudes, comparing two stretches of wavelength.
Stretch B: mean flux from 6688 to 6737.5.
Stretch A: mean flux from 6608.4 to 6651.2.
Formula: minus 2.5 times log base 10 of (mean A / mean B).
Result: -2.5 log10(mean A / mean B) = -0.015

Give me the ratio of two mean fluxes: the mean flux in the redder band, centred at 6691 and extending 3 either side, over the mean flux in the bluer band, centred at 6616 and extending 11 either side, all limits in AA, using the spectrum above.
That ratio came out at 1.02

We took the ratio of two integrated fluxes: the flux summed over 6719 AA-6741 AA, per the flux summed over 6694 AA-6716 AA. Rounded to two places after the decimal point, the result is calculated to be 1.02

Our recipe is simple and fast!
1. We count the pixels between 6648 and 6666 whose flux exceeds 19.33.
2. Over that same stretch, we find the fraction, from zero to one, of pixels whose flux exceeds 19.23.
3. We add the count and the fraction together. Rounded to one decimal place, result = 2.3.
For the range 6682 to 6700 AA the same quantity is 3.5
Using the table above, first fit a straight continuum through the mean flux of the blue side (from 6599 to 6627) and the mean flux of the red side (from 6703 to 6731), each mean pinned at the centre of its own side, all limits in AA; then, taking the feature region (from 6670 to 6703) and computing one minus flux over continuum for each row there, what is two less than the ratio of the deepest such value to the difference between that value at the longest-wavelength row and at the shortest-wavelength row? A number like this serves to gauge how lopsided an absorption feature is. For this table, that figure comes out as -4.7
